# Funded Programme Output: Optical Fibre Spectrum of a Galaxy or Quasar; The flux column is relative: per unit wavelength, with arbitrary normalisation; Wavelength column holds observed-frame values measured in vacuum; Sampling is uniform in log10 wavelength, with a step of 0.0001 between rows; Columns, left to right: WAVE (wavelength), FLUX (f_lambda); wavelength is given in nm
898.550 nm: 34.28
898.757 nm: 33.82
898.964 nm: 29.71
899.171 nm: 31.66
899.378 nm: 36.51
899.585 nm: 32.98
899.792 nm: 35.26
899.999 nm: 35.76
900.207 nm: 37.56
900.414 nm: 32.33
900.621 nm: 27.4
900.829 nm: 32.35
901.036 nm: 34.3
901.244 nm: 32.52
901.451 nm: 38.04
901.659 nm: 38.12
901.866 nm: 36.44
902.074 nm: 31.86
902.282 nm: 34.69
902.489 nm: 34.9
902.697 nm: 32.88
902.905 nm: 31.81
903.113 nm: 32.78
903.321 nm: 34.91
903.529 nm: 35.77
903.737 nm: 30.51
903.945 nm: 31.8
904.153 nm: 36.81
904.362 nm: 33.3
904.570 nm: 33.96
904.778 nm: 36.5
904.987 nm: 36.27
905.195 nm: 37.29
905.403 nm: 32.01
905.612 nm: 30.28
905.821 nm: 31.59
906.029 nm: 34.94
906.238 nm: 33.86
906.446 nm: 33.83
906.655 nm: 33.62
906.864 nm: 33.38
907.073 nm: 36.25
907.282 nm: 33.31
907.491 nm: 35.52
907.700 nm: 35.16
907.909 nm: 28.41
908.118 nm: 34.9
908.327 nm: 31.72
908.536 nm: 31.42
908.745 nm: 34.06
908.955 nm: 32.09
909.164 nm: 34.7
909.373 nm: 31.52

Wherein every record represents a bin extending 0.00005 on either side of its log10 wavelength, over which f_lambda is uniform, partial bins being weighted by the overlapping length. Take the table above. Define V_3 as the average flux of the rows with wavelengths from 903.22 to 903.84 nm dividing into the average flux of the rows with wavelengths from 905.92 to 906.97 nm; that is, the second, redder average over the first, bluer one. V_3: 1.01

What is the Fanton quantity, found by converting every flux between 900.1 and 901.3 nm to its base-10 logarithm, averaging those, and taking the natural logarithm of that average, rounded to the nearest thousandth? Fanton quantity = 0.414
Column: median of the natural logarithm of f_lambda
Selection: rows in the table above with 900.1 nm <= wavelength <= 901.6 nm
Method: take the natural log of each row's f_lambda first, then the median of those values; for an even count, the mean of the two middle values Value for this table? 3.48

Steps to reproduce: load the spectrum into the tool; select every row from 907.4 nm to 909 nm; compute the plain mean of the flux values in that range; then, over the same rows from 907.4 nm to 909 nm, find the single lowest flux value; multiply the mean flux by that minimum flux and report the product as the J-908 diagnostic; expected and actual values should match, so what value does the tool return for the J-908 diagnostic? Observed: 935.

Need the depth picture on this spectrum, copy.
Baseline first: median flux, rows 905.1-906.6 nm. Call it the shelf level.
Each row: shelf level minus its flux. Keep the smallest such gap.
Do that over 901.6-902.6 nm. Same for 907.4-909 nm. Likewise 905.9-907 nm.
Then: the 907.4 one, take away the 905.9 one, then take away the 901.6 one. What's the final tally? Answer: 3.7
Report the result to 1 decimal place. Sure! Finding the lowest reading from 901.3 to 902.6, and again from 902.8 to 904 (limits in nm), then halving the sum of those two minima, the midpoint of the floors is 31.2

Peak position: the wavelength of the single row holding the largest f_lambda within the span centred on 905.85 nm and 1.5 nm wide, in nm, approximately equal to 905.195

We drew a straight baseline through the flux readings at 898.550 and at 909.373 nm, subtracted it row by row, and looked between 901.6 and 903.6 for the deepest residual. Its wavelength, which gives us 902.074 nm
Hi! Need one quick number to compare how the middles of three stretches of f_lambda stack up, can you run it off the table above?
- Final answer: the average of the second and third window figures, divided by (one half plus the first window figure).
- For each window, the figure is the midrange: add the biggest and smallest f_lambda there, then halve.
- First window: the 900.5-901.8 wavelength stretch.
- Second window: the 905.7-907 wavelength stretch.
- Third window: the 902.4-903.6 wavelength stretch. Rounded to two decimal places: 1.01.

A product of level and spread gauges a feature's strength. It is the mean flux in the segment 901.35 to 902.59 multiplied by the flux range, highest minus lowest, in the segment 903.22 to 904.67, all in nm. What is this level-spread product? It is 225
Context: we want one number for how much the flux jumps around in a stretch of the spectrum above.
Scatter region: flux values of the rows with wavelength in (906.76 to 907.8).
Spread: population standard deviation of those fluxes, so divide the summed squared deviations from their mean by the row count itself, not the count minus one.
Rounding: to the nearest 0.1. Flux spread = 1.2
